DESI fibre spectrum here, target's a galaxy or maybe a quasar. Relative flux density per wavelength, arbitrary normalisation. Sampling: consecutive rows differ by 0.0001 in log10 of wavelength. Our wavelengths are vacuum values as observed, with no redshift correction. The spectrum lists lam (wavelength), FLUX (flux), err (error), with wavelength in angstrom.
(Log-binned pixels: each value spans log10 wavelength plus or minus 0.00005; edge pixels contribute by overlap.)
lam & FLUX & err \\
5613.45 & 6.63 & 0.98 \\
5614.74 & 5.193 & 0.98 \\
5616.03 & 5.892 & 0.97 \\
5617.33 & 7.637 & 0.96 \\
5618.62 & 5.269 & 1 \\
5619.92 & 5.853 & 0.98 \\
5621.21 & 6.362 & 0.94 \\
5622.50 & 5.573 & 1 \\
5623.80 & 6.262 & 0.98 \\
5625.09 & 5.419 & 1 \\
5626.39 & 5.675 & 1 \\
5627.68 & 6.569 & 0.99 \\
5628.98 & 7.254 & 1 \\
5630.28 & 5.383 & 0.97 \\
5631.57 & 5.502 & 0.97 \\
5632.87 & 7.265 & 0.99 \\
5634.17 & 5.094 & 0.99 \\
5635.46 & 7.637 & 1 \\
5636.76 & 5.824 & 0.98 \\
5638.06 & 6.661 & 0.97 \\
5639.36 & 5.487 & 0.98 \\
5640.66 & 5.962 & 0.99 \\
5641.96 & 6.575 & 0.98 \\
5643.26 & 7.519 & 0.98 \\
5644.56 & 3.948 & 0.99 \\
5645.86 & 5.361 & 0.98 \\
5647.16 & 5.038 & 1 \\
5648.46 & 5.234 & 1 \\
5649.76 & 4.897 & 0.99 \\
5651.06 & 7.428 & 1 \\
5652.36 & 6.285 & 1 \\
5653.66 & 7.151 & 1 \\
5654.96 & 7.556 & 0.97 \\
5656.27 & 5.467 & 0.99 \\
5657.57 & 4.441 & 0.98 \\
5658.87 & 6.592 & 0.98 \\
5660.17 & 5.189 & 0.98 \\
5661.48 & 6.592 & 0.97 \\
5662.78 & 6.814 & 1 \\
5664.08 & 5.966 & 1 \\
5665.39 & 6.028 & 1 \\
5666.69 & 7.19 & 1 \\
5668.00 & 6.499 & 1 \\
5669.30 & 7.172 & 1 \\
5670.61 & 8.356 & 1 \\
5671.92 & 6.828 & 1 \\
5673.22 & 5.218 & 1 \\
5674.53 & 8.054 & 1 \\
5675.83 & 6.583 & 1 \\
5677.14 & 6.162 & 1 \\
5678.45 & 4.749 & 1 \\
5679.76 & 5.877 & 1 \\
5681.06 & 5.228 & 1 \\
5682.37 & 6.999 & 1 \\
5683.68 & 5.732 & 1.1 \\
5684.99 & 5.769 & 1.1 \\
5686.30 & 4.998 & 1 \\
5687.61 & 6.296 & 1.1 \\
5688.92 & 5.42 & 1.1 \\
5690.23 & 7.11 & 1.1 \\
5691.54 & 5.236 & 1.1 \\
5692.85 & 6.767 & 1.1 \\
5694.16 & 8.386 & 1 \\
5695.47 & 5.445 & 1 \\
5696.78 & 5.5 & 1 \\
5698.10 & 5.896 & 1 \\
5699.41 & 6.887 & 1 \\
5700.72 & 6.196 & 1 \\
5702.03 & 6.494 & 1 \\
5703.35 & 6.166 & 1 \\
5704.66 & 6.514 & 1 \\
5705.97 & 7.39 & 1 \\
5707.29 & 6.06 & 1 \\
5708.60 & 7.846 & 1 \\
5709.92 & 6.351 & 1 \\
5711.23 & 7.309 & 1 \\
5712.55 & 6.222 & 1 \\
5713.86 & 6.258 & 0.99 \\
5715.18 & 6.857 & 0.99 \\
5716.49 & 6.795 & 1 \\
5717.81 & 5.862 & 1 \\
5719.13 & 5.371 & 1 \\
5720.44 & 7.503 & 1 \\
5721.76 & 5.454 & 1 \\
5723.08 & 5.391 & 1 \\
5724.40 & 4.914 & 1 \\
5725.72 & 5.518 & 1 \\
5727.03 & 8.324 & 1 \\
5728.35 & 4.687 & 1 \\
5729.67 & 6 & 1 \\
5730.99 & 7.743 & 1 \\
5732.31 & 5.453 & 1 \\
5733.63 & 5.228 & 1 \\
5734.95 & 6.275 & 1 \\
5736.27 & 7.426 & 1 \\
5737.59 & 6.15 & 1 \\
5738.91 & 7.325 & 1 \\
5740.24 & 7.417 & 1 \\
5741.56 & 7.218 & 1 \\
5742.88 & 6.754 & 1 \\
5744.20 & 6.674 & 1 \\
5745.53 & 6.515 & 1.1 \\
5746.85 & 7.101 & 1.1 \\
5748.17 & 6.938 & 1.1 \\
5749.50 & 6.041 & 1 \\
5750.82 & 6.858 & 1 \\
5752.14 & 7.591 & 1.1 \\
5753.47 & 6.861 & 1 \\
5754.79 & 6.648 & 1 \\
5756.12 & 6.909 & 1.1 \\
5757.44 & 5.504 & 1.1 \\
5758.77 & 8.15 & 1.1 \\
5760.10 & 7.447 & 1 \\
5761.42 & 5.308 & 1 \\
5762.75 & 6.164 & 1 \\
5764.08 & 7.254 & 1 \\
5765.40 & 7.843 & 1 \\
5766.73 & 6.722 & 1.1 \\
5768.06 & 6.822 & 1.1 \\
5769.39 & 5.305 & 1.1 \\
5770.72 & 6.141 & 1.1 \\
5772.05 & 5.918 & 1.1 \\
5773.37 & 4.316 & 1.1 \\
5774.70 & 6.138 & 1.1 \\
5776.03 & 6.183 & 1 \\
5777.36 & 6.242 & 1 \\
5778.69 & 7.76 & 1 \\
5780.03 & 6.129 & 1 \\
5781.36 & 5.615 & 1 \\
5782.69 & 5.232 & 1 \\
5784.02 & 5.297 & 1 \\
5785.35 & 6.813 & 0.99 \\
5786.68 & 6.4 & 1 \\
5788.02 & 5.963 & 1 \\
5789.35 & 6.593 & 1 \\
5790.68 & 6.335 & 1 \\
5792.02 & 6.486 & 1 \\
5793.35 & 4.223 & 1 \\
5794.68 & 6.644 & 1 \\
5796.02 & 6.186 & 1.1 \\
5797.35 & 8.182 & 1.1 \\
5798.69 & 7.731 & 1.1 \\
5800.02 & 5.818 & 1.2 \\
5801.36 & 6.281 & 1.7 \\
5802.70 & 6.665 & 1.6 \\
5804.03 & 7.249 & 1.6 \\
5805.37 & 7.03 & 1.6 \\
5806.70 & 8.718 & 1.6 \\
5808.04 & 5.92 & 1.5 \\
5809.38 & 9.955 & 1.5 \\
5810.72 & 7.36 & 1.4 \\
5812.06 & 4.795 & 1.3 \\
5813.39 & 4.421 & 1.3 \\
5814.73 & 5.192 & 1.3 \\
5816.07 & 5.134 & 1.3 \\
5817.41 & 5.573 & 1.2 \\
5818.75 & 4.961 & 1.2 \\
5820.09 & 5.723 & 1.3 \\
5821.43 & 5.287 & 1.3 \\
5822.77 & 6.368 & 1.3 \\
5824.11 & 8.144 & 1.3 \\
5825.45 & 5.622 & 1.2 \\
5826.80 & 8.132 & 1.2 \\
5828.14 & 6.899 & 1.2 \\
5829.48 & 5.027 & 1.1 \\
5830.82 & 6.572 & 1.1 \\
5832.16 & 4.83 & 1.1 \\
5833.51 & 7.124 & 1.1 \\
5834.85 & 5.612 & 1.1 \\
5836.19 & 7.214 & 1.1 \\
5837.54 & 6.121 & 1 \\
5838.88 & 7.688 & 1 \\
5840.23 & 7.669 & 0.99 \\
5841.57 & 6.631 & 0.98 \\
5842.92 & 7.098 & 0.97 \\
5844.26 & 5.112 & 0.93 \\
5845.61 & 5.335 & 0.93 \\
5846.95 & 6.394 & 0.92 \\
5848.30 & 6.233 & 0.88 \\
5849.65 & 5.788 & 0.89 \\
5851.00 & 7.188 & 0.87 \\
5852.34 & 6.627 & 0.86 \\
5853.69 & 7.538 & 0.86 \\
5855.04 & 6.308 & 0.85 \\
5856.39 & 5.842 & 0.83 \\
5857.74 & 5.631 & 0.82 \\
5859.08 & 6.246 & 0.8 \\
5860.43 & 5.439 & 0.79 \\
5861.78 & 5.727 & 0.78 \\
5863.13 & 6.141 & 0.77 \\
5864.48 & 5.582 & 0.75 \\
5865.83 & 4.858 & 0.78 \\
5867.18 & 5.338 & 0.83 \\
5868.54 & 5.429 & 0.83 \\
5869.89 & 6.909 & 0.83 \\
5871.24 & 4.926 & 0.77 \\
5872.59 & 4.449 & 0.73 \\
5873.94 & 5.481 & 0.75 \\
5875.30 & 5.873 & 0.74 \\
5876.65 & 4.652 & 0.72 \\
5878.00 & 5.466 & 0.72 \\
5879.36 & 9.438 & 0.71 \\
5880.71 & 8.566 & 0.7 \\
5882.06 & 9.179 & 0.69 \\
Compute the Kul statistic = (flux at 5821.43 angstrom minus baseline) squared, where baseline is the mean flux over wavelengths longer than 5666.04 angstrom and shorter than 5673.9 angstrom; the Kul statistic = 2.5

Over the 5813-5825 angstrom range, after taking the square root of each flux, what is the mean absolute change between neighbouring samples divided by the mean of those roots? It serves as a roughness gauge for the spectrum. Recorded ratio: 0.065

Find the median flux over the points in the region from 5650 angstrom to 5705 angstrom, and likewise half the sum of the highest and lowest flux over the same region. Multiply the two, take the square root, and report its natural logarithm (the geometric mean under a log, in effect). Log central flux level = 1.85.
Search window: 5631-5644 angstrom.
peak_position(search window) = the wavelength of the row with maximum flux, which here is 5635.46 angstrom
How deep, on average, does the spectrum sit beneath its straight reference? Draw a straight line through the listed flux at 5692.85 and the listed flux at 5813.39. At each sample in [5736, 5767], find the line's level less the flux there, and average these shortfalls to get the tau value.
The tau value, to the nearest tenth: -1.2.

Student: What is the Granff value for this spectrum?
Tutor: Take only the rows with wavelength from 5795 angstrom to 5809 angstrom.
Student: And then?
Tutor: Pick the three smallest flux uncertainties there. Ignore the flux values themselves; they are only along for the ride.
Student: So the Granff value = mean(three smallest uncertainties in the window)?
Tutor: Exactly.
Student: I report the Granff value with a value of 1.10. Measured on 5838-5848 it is 0.93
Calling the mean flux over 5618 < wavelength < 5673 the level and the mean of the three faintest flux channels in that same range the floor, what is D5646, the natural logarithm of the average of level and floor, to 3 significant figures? 1.67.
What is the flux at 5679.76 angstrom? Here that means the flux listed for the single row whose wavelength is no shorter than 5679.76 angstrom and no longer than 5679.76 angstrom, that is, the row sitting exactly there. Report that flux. 5.877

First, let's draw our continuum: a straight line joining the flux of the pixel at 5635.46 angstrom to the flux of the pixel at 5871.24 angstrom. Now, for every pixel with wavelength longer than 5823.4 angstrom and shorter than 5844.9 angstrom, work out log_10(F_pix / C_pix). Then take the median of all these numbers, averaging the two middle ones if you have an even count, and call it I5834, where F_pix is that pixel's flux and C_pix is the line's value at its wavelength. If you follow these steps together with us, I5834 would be 0.10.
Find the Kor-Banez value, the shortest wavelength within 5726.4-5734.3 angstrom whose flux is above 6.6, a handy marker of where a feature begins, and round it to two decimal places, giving 5727.03 angstrom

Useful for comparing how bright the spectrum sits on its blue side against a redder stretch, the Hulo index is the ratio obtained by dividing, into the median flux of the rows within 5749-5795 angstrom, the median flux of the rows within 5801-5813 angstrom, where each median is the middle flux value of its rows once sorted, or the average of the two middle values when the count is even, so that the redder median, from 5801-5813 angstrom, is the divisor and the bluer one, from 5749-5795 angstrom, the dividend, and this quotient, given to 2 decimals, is 0.90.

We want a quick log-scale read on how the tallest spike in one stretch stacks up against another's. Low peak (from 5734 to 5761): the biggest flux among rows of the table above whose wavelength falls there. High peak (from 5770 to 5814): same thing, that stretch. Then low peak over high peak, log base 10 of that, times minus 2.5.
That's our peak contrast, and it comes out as 0.22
